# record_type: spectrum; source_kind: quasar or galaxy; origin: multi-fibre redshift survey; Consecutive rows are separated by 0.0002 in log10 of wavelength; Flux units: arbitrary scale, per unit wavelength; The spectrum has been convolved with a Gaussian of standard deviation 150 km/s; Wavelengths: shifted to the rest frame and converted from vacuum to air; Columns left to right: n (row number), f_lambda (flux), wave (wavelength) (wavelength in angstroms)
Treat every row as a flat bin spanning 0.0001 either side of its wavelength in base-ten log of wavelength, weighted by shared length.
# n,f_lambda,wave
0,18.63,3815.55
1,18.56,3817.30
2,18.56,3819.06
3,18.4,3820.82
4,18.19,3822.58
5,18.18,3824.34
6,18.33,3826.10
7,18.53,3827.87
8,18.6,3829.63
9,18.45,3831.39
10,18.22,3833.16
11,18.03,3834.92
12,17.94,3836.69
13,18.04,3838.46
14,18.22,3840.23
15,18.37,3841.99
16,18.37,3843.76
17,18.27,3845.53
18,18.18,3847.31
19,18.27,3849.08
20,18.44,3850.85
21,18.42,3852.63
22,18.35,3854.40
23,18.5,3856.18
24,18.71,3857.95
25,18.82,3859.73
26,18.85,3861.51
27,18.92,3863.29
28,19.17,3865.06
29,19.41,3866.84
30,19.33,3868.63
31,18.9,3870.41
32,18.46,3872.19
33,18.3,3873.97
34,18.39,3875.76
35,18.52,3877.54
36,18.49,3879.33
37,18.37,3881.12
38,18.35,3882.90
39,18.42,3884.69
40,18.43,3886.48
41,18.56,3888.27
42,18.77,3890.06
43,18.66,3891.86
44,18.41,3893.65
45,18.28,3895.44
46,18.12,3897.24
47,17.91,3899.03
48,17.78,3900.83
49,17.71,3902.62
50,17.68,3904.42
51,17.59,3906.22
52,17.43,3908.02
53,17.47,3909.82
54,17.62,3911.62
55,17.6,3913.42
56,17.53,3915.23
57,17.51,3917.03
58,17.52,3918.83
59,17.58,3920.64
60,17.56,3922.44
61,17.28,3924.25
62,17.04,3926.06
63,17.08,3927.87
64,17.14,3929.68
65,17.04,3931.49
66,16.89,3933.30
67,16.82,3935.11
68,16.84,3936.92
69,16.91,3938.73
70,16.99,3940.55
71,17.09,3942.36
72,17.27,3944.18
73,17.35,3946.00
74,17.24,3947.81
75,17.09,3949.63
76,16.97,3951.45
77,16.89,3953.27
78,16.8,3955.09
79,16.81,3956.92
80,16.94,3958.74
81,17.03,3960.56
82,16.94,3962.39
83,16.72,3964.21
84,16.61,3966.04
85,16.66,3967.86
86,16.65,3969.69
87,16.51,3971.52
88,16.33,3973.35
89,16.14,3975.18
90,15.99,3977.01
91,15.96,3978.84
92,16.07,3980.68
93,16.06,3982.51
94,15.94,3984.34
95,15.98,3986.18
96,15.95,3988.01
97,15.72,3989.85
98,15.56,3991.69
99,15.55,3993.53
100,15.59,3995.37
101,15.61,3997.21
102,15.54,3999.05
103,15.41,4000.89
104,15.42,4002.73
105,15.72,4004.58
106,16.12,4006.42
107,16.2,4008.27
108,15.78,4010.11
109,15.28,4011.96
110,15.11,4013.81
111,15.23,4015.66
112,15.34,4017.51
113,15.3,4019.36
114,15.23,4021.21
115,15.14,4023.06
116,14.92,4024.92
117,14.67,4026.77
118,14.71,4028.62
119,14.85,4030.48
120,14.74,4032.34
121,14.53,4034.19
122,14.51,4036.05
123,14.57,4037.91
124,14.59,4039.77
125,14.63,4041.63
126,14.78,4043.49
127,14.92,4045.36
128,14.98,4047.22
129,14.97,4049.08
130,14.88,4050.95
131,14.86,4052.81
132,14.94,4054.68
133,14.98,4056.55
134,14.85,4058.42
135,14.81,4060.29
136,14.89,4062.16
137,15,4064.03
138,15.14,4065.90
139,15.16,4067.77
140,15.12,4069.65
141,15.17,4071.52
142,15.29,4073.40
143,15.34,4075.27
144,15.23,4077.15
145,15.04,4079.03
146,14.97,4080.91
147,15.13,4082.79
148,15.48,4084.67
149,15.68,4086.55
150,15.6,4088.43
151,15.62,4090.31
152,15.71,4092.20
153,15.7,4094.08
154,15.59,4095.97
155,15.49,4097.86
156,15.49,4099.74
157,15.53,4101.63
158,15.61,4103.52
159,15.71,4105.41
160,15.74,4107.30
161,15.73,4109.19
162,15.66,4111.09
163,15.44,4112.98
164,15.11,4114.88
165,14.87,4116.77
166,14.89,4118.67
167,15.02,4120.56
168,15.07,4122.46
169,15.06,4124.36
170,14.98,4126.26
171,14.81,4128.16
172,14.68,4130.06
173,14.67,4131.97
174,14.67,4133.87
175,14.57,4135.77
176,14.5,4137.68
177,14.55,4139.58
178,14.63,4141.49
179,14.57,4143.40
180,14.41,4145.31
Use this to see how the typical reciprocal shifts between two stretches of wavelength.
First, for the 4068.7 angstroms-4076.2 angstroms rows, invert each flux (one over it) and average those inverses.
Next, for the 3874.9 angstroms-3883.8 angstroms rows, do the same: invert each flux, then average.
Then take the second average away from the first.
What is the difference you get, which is 0.011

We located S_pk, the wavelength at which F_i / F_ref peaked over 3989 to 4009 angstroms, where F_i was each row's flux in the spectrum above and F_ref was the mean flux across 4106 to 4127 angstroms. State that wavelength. 4008.27 angstroms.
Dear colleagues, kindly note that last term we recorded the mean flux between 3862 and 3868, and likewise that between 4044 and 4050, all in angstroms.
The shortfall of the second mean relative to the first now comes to 4.2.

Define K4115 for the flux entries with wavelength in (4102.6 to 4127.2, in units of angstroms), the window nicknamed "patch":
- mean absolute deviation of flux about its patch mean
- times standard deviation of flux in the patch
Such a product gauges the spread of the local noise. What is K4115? 0.11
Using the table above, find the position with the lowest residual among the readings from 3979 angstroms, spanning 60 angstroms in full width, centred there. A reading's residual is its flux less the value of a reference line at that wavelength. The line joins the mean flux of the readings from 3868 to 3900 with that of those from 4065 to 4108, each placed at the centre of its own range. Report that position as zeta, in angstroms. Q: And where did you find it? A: 4000.89 angstroms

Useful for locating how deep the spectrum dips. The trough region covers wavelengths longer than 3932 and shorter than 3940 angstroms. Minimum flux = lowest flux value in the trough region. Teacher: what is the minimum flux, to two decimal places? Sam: 16.82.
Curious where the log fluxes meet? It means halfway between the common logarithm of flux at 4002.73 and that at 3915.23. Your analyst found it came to 1.22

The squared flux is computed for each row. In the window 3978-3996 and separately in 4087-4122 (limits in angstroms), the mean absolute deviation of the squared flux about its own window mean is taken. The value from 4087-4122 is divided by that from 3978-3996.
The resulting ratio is 1.2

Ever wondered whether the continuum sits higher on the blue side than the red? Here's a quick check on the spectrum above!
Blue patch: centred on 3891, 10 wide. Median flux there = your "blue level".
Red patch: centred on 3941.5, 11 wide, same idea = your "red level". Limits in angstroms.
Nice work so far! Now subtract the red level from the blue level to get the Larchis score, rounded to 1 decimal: 1.5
